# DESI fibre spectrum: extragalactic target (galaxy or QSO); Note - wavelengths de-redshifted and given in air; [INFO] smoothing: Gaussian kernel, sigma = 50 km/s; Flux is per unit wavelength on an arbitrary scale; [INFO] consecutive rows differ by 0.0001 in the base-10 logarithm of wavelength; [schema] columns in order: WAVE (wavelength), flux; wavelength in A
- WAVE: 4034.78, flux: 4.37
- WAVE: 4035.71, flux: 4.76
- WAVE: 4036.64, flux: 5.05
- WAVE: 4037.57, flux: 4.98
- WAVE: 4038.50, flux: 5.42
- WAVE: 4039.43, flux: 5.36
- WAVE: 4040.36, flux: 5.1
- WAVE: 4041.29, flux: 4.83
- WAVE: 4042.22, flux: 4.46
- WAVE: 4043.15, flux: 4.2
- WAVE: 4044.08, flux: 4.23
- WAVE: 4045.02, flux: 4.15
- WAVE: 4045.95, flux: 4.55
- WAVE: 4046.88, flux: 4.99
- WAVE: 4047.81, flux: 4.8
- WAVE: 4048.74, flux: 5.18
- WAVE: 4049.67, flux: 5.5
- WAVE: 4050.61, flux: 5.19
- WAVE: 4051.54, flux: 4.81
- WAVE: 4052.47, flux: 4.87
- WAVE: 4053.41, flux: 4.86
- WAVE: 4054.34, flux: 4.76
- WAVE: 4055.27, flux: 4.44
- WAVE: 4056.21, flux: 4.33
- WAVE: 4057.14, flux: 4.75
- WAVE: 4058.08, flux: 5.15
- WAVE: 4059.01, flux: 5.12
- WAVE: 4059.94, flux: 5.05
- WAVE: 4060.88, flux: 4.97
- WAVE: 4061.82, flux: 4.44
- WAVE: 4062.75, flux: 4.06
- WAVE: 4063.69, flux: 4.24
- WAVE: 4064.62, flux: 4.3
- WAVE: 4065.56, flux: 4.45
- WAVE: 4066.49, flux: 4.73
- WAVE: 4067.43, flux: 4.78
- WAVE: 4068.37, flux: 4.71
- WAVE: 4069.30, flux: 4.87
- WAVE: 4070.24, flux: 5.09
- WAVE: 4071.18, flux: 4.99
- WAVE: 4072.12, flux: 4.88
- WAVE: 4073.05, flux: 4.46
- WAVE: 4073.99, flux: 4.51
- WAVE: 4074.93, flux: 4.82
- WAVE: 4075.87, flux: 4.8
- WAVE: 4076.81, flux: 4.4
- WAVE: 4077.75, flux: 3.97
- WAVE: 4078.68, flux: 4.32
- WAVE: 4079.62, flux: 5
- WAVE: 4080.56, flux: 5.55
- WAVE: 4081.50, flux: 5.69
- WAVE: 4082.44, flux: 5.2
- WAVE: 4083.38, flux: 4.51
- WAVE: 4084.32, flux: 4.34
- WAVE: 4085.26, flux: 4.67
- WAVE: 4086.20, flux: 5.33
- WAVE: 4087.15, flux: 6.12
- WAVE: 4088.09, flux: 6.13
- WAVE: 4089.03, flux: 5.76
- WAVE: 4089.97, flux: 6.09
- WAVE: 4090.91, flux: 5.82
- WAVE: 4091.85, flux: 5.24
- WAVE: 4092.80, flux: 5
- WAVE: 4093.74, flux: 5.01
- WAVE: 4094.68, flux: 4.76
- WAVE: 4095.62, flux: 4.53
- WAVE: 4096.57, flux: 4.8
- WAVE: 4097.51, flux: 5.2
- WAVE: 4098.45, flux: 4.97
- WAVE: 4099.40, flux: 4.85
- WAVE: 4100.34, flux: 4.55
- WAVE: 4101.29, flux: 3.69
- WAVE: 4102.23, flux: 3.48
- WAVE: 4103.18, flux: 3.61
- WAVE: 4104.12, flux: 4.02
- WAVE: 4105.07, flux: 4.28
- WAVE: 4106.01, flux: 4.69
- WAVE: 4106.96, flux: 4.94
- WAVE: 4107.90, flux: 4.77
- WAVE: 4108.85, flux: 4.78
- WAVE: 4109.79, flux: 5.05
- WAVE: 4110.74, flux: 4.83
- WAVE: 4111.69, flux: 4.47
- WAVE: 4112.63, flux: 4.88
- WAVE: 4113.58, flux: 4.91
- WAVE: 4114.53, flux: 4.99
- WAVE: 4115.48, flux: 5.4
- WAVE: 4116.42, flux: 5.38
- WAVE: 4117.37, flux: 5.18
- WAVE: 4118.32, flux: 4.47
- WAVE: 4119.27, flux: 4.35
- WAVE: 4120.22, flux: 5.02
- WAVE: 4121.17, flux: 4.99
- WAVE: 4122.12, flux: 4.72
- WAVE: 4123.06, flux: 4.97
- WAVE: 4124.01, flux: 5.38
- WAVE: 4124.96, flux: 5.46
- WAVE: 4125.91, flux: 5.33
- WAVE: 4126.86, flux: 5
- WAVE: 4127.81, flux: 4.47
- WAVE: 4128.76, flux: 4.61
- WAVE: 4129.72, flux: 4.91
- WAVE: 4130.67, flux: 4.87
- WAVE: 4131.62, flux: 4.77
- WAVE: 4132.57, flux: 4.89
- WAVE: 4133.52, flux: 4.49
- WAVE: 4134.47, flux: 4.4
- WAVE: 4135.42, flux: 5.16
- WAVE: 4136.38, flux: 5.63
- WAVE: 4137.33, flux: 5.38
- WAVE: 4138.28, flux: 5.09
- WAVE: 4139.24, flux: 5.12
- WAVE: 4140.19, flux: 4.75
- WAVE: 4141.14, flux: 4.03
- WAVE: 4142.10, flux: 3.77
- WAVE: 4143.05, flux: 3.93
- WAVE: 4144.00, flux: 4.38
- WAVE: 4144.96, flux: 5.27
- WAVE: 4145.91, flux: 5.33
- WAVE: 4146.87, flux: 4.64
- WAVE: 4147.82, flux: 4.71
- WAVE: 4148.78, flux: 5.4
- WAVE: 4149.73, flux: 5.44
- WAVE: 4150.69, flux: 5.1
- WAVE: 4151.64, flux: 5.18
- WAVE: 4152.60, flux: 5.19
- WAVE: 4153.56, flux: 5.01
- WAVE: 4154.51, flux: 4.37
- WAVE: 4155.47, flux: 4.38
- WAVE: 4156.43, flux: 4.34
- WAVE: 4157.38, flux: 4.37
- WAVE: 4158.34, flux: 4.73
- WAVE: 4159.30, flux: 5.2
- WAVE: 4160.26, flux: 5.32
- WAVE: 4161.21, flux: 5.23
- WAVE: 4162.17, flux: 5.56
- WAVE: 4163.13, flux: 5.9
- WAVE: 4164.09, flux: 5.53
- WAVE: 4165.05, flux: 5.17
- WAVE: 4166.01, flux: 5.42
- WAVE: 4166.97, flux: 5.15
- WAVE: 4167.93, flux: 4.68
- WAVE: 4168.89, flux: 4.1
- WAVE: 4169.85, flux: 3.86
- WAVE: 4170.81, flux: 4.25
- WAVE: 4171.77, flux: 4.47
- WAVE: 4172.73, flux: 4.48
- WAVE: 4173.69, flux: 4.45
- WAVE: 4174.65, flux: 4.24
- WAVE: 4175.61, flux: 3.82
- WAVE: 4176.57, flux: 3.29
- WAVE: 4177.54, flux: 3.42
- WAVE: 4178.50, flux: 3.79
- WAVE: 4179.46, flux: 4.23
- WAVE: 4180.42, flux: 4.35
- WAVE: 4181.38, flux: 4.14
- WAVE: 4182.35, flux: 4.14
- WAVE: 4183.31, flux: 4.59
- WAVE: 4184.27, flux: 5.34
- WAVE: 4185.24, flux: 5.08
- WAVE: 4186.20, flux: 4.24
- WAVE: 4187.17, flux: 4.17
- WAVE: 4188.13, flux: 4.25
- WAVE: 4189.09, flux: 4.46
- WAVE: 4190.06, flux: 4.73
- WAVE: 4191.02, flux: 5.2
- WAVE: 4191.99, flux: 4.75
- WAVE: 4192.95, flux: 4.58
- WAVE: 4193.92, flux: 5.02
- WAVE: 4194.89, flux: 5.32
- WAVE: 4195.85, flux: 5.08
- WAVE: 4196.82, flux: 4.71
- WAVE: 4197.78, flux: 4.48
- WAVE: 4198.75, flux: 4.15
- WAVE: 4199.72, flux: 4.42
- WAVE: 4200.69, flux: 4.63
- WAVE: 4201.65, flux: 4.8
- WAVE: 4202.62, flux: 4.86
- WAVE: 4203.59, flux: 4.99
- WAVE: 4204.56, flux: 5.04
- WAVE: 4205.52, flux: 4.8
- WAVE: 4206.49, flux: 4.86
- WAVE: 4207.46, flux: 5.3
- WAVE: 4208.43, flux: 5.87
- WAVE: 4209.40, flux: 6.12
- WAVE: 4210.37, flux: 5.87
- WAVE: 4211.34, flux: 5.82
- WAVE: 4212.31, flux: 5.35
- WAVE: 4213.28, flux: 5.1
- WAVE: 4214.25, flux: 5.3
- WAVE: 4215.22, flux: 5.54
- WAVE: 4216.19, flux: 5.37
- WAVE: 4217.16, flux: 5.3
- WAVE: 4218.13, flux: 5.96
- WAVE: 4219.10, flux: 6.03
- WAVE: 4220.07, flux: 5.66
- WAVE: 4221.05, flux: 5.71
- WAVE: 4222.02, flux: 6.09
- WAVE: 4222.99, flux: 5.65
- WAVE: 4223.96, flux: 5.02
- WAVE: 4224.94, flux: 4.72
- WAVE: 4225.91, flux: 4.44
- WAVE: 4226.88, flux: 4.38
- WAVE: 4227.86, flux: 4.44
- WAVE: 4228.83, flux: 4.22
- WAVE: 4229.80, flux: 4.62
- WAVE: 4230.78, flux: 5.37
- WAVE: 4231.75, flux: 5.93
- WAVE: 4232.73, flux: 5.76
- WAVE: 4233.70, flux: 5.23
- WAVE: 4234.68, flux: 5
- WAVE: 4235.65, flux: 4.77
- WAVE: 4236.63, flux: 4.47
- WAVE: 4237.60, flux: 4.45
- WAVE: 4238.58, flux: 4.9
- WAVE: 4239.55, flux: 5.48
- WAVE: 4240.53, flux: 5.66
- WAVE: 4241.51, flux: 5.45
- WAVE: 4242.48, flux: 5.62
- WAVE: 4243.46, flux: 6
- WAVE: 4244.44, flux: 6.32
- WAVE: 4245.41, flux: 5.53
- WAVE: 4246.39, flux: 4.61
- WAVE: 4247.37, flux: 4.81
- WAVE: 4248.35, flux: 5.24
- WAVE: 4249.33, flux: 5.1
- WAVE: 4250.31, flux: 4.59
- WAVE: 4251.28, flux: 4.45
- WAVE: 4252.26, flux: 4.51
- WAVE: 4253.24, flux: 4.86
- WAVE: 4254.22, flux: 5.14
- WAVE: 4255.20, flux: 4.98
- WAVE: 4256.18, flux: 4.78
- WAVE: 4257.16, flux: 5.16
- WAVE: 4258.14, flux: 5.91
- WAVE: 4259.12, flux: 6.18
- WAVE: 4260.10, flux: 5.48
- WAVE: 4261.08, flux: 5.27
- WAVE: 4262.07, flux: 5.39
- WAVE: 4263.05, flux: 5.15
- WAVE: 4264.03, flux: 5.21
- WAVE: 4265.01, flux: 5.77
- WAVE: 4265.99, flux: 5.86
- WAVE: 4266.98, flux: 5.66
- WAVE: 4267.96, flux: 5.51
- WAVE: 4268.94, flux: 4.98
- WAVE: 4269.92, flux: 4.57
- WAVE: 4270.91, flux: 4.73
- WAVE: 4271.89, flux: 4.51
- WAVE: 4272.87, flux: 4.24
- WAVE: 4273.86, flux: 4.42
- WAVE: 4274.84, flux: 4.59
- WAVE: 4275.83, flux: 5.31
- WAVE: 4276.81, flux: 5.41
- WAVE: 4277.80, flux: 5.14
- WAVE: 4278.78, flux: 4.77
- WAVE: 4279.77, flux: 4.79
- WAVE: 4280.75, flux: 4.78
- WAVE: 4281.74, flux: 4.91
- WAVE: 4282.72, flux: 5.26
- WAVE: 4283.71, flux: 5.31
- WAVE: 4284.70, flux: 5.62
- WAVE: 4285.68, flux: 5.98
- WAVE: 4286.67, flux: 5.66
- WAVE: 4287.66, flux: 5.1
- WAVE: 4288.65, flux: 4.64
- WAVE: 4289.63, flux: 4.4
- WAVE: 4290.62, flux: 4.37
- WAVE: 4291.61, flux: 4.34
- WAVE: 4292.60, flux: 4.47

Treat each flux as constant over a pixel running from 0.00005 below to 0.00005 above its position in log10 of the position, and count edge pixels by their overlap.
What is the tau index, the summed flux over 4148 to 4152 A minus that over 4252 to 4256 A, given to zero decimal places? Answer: 2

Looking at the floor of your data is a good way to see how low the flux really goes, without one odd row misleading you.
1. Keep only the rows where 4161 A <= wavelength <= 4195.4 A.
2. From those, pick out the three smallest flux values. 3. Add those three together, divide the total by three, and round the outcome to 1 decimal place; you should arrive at 3.5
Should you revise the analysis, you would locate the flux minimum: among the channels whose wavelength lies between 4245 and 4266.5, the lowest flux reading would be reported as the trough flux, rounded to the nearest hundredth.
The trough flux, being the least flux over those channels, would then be 4.45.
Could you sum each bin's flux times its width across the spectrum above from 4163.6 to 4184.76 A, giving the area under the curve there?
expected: 93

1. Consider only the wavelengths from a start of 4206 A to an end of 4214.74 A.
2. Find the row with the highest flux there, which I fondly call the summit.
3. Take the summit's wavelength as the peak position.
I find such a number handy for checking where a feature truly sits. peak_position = 4209.40 A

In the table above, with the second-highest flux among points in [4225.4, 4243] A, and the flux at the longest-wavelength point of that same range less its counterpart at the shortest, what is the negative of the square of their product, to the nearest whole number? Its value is -46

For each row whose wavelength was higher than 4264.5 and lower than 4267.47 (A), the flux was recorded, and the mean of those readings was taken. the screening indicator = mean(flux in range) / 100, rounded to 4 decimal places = 0.0576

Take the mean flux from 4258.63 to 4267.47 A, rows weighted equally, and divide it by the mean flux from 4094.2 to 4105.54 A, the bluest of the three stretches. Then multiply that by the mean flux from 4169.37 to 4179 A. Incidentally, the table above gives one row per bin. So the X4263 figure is 5.06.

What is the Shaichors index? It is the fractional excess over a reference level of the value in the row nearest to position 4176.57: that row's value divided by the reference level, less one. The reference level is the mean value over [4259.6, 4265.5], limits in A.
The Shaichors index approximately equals -0.39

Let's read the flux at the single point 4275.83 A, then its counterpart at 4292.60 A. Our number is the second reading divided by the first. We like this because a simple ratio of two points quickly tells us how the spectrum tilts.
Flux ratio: 0.84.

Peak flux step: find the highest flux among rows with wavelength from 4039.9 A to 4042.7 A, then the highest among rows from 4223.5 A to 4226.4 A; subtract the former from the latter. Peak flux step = -0.1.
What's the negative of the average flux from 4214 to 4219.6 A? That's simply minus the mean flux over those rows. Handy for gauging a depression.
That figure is -5.6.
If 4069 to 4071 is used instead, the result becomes -5.0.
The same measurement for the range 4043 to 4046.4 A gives -4.3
